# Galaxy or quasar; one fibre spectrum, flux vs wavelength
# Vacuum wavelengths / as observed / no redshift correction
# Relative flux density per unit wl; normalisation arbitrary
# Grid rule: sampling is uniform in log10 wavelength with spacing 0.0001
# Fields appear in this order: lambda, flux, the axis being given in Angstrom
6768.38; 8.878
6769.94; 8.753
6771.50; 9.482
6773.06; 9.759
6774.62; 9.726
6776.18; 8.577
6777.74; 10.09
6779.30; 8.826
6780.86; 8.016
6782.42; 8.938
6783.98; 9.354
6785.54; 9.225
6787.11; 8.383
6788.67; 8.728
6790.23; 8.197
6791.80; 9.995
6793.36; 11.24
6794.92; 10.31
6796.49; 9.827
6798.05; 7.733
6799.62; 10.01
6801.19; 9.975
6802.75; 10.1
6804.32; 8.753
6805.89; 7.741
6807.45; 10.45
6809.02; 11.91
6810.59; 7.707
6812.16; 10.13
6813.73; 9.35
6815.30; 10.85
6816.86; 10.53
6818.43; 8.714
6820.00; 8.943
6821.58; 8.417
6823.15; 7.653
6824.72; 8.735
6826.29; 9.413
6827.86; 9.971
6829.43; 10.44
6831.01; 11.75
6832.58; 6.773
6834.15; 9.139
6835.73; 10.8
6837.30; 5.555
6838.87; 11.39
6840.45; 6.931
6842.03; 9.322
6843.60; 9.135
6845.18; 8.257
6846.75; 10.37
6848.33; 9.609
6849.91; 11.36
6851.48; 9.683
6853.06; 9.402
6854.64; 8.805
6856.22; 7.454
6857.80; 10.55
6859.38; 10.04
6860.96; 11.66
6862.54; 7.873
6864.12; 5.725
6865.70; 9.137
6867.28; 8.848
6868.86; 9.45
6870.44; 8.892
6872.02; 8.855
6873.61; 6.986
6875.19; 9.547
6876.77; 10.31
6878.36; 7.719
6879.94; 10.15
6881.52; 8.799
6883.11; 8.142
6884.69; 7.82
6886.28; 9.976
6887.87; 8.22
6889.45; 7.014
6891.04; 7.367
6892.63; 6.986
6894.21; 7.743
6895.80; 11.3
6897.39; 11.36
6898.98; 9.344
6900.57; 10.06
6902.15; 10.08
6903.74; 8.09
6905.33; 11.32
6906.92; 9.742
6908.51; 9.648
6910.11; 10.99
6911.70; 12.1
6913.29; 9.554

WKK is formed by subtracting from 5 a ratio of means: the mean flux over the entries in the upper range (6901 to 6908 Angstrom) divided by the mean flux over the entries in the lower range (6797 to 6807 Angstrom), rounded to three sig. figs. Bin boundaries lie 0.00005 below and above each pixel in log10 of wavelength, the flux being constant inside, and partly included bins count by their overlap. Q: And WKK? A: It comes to 3.92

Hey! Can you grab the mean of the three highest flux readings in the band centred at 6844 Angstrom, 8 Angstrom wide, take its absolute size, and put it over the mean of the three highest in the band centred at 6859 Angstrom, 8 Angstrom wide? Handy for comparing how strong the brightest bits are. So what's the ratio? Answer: 0.89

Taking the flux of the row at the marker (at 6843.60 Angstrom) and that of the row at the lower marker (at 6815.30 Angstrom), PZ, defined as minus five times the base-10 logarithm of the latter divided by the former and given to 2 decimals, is -0.37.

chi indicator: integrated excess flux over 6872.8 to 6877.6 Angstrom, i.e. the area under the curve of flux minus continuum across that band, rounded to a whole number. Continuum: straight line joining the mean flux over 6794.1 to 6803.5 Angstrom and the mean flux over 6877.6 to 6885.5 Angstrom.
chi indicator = 2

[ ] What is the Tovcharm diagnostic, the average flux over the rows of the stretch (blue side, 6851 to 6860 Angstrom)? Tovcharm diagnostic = 9.3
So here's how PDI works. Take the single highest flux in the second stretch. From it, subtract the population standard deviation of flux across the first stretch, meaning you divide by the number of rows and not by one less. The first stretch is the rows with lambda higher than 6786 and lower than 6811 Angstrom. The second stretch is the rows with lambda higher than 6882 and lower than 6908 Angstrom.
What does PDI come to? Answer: 10.11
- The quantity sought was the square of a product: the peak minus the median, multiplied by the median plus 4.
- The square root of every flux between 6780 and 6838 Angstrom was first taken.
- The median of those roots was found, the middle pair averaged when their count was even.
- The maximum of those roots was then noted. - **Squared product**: 7.7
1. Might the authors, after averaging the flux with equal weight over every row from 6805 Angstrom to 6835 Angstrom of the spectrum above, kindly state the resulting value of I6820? 9.40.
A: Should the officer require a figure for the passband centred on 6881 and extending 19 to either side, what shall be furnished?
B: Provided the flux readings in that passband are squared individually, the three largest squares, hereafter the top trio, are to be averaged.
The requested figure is 121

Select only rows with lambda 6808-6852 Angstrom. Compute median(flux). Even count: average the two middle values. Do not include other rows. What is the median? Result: 9.38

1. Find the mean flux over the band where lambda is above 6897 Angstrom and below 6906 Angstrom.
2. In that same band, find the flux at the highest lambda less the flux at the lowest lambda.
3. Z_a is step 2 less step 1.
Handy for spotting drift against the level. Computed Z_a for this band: -10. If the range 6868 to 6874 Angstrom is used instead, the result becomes -11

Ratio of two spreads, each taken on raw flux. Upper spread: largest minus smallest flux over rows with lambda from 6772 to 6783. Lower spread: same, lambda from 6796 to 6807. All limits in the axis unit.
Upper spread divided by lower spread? 0.88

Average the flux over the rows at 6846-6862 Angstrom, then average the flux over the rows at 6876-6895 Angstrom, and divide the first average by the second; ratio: 1.18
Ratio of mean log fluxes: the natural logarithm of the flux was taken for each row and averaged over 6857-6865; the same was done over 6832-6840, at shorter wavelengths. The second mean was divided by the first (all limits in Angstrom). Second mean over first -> 0.97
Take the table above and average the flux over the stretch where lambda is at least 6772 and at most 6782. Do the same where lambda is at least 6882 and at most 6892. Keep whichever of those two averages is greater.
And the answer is 9.17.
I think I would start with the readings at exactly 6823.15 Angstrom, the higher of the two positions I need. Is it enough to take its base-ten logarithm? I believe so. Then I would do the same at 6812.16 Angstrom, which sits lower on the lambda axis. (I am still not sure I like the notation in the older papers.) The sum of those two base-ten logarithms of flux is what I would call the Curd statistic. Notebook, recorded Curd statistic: 1.89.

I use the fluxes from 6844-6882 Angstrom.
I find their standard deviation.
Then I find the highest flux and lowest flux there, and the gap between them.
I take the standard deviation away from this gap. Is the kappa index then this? 4.6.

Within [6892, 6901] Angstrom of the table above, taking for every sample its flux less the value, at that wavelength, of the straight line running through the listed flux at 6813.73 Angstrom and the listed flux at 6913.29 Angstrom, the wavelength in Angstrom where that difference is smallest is 6892.63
